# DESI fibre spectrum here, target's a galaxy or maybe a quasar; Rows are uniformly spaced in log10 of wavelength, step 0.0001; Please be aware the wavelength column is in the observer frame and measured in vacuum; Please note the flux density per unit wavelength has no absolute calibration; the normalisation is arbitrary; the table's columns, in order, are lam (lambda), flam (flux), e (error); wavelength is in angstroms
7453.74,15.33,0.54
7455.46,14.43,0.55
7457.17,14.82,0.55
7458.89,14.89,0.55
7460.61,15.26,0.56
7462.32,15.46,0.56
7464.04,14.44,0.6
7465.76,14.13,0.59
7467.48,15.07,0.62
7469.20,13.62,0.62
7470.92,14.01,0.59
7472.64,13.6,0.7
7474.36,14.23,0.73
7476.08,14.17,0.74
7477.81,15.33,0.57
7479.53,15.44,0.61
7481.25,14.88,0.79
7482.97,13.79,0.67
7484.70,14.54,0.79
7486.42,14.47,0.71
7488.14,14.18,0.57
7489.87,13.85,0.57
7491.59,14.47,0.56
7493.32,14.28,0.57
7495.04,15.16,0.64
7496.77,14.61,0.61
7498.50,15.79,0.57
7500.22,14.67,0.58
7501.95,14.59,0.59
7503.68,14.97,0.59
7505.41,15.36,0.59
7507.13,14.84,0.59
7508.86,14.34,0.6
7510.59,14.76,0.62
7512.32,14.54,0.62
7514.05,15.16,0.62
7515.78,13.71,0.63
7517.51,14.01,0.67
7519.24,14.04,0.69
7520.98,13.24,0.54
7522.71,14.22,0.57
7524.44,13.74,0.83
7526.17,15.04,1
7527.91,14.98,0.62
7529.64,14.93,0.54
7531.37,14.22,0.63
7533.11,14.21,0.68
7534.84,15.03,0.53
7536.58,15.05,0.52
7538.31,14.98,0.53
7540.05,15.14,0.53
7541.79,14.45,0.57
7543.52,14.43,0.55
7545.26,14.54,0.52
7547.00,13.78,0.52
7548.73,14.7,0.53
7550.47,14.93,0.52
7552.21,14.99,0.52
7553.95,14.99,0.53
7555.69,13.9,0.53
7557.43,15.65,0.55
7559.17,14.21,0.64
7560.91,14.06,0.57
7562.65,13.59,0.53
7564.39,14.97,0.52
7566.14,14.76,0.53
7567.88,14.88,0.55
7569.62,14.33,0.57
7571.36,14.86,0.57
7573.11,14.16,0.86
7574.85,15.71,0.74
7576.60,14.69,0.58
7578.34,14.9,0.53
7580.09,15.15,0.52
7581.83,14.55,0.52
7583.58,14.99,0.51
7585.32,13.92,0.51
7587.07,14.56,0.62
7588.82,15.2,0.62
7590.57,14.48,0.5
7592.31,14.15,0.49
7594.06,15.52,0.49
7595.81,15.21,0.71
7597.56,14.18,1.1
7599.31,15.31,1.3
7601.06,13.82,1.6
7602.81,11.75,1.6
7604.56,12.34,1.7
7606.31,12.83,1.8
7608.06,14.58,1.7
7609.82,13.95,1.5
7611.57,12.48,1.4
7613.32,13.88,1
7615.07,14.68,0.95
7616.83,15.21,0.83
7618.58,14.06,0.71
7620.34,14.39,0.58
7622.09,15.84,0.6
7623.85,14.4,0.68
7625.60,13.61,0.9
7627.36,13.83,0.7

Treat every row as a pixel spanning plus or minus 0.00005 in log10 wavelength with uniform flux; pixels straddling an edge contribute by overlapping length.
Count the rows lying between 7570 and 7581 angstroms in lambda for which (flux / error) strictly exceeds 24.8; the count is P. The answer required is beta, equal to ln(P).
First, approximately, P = 4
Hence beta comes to 1.4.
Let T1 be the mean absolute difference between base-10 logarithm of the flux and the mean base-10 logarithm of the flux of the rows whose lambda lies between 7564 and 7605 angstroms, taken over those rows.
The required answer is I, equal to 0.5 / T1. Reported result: 26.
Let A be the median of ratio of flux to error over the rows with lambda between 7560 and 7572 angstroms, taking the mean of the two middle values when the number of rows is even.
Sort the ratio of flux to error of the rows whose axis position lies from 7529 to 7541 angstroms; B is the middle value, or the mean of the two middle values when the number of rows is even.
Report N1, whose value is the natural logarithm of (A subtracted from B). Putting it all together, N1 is 0.8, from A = 26.1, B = 28.3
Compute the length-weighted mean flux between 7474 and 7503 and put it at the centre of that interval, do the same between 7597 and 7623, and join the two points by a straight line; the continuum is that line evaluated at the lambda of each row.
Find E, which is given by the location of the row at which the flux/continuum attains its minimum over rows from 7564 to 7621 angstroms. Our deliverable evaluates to 7602.81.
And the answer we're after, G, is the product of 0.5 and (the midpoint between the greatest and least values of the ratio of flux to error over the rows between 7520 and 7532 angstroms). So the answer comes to 10.7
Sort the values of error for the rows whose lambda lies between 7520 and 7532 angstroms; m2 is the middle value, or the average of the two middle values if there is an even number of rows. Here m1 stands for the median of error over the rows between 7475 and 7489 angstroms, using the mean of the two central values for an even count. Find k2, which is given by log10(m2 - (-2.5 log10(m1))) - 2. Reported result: -2.66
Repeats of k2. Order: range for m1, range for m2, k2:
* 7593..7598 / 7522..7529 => -2.45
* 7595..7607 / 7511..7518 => -1.94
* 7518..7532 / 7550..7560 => -3.71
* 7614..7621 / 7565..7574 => -2.54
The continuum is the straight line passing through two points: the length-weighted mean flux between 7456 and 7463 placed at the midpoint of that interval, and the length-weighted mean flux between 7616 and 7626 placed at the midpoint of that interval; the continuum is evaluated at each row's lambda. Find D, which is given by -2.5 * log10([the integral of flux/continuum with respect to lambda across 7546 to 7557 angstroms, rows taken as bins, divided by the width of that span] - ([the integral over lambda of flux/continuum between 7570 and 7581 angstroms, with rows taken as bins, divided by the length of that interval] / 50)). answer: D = 0.040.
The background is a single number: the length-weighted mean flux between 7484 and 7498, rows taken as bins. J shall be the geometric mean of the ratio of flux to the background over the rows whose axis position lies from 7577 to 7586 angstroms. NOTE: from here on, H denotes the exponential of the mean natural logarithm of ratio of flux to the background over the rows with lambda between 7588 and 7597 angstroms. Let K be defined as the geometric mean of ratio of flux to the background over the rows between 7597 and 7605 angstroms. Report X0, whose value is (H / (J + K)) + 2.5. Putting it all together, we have 3.03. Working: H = 1.029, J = 1.015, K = 0.93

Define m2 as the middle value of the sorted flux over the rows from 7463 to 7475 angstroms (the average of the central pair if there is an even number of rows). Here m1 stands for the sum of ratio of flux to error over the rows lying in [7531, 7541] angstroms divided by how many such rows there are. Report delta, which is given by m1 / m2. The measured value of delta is 1.9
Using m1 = 26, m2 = 14.13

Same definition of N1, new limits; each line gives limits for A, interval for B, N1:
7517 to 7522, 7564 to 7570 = 1.9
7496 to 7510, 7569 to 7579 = -4.5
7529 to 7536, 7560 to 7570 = 0.2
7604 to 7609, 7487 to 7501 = 2.9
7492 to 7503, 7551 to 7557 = 1.2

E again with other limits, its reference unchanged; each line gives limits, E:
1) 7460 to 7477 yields 7472.64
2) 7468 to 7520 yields 7472.64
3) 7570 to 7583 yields 7573.11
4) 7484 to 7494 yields 7489.87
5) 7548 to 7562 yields 7555.69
